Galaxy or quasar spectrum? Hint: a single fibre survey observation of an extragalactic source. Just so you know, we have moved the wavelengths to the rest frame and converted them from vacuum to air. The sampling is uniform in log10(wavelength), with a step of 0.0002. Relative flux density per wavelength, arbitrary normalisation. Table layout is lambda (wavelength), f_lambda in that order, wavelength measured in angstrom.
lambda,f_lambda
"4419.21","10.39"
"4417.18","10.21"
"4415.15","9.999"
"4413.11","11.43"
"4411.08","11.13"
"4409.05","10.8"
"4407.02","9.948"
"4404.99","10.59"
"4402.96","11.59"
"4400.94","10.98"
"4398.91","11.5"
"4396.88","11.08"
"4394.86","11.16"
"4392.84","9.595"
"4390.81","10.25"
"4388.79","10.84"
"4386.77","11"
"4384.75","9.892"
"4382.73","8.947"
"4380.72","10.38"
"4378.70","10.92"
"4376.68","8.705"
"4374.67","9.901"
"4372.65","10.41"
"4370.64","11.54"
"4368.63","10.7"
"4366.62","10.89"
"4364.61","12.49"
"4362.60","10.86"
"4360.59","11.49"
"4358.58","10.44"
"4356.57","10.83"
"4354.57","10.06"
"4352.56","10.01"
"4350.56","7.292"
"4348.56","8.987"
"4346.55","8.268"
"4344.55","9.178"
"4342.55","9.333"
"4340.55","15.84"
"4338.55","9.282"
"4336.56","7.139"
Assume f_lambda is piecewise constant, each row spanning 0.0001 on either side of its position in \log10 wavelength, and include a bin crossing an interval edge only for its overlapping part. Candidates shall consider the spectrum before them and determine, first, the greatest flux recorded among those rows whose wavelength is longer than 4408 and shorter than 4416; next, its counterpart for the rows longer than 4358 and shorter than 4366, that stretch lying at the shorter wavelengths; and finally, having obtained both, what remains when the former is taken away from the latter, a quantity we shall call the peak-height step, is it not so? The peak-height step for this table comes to 1.1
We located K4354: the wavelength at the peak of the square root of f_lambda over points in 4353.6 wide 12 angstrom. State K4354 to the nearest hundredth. 4356.57 angstrom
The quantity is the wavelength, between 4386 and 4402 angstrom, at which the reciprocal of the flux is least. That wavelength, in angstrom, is 4398.91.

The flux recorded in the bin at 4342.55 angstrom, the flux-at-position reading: 9.333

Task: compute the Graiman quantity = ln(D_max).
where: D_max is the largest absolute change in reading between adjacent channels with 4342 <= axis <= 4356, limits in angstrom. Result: 1.0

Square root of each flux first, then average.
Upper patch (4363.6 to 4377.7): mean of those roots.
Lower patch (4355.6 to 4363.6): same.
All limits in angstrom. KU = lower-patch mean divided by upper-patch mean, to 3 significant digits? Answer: 1.01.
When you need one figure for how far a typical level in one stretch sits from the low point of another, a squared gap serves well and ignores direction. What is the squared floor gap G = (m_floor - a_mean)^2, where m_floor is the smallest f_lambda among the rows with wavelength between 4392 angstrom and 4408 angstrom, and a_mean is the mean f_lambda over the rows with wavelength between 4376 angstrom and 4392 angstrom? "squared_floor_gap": 0.3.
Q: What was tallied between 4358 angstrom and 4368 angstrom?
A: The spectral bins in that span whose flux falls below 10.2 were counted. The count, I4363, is 0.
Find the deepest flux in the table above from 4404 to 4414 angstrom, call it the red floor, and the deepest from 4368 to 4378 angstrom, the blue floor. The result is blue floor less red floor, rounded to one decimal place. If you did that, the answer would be -1.2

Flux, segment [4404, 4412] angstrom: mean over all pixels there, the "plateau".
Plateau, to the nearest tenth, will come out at 10.6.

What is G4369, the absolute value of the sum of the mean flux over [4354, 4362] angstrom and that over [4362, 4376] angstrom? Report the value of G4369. 21.7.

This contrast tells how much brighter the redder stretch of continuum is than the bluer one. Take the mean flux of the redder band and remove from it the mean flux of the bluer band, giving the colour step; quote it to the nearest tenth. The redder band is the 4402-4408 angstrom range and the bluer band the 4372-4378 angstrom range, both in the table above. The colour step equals 1.0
